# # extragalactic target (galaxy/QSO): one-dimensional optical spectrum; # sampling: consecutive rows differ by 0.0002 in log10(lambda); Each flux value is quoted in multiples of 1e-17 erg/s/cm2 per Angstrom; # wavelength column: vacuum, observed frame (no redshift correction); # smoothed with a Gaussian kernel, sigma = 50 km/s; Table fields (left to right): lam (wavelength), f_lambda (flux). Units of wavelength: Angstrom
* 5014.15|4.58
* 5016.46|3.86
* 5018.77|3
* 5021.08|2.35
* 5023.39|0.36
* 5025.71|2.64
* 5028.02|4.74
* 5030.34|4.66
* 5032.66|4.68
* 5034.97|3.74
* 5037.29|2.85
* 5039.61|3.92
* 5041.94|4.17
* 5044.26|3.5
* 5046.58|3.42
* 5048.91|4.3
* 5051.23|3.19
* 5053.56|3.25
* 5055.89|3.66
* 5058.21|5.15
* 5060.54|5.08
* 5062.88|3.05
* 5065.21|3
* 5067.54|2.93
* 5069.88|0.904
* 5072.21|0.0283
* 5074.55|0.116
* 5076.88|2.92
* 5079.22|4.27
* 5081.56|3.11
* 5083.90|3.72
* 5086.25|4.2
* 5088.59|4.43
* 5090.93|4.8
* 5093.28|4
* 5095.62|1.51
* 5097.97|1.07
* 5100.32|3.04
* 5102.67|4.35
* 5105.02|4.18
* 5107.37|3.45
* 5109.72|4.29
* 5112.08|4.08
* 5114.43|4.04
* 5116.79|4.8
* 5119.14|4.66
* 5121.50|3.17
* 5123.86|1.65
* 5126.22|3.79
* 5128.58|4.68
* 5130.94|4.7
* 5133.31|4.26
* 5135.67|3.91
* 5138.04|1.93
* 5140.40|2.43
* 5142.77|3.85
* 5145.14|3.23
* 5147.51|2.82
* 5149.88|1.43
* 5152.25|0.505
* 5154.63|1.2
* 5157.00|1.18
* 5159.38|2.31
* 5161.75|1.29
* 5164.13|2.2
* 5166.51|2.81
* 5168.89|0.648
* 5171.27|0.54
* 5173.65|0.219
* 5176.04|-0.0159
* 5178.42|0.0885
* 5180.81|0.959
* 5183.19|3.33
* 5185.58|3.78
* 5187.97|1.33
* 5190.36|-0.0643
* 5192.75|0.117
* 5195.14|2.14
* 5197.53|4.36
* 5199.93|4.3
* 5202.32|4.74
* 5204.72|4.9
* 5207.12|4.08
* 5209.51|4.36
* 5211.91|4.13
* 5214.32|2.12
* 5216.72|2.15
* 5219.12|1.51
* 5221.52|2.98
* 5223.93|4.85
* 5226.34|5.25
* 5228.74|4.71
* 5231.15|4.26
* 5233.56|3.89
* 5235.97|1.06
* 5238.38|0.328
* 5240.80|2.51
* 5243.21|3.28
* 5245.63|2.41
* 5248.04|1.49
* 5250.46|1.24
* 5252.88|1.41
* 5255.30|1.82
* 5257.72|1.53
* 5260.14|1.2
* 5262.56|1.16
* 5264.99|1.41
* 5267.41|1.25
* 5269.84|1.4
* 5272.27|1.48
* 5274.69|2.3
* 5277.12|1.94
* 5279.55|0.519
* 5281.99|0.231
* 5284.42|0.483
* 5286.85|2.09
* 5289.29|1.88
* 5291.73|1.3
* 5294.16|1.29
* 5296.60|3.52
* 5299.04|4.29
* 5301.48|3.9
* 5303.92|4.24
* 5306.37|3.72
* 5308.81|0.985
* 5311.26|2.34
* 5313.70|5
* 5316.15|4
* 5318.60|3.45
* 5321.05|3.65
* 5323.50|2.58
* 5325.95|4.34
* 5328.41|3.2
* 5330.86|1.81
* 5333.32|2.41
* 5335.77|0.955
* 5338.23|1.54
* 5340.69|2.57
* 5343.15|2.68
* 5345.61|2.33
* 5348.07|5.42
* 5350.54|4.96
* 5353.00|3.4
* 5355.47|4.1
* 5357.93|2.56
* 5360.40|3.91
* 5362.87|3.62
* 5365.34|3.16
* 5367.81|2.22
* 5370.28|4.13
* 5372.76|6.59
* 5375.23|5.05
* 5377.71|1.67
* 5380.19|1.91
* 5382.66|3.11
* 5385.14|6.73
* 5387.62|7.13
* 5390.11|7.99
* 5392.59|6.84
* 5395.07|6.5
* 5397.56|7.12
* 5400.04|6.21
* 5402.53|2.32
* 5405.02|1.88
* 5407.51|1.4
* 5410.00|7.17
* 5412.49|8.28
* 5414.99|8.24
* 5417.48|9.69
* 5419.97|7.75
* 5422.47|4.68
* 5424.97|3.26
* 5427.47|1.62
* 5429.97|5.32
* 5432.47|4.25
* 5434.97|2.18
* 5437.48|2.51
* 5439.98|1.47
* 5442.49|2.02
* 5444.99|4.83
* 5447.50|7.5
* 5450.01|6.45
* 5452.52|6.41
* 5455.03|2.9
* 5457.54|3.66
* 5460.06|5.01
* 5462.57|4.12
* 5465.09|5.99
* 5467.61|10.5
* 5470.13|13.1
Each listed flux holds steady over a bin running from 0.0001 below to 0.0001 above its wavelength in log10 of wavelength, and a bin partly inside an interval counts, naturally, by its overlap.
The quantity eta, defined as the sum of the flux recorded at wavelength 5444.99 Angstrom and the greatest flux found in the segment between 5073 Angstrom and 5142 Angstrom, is 10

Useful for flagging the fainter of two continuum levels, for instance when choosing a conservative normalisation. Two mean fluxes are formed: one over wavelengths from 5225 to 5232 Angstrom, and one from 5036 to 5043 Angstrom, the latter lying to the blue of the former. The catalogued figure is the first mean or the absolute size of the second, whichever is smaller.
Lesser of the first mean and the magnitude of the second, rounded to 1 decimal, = 3.6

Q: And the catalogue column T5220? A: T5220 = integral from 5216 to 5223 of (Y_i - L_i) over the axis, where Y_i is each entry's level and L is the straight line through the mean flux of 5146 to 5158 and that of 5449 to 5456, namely 0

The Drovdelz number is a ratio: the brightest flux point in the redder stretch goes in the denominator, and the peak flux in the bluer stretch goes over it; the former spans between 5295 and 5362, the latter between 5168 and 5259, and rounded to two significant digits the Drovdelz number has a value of 0.97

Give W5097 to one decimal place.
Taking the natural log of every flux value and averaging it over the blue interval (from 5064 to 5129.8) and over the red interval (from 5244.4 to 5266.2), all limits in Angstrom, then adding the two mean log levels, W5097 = 1.3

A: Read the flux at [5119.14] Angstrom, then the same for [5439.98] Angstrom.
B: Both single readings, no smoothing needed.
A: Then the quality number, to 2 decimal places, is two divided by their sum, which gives 0.33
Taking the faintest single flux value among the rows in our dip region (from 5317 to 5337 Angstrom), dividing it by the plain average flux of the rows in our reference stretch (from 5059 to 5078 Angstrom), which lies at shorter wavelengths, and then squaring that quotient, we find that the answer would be 0.2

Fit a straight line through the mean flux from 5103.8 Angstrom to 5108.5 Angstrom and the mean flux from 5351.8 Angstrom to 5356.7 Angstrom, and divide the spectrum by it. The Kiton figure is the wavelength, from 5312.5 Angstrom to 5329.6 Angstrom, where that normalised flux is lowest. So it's 5323.50 Angstrom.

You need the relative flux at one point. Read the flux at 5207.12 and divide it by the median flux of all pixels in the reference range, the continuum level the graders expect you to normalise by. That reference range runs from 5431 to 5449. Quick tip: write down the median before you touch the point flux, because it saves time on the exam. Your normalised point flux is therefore 1.6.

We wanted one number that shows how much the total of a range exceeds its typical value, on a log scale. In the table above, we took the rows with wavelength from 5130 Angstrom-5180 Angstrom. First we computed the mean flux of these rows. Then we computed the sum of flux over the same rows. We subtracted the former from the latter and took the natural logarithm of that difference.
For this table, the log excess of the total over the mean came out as 3.68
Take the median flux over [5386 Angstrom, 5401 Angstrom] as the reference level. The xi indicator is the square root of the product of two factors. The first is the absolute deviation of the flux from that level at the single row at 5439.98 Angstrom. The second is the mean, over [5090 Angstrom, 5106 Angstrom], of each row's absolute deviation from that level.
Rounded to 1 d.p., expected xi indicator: 4.5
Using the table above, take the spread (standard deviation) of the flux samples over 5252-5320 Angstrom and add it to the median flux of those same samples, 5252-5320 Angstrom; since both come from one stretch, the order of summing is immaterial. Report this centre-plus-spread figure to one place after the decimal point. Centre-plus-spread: 3.0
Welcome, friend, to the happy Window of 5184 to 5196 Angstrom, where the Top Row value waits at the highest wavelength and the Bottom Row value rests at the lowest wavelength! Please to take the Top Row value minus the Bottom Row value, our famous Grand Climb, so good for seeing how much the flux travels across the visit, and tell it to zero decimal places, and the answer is -2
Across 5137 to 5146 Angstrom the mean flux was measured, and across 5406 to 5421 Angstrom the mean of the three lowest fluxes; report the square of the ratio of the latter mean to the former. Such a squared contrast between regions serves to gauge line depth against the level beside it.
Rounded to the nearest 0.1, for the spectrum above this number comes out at 3.6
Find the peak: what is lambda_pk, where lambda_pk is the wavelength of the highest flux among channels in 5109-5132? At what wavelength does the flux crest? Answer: 5116.79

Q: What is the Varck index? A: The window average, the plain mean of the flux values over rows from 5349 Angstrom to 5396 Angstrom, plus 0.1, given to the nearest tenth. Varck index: 4.6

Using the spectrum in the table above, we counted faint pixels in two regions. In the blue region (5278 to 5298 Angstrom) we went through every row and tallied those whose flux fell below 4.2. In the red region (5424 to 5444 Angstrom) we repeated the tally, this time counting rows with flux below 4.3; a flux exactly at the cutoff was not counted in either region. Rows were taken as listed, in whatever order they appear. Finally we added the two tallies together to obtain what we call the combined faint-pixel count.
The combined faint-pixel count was 15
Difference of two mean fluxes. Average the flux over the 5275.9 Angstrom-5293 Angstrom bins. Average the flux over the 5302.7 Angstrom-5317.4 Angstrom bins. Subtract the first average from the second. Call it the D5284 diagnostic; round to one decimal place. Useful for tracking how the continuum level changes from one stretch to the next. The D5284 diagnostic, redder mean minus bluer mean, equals 2.2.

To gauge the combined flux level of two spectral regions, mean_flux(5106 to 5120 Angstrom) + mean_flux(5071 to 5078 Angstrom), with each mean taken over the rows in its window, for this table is 5.2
